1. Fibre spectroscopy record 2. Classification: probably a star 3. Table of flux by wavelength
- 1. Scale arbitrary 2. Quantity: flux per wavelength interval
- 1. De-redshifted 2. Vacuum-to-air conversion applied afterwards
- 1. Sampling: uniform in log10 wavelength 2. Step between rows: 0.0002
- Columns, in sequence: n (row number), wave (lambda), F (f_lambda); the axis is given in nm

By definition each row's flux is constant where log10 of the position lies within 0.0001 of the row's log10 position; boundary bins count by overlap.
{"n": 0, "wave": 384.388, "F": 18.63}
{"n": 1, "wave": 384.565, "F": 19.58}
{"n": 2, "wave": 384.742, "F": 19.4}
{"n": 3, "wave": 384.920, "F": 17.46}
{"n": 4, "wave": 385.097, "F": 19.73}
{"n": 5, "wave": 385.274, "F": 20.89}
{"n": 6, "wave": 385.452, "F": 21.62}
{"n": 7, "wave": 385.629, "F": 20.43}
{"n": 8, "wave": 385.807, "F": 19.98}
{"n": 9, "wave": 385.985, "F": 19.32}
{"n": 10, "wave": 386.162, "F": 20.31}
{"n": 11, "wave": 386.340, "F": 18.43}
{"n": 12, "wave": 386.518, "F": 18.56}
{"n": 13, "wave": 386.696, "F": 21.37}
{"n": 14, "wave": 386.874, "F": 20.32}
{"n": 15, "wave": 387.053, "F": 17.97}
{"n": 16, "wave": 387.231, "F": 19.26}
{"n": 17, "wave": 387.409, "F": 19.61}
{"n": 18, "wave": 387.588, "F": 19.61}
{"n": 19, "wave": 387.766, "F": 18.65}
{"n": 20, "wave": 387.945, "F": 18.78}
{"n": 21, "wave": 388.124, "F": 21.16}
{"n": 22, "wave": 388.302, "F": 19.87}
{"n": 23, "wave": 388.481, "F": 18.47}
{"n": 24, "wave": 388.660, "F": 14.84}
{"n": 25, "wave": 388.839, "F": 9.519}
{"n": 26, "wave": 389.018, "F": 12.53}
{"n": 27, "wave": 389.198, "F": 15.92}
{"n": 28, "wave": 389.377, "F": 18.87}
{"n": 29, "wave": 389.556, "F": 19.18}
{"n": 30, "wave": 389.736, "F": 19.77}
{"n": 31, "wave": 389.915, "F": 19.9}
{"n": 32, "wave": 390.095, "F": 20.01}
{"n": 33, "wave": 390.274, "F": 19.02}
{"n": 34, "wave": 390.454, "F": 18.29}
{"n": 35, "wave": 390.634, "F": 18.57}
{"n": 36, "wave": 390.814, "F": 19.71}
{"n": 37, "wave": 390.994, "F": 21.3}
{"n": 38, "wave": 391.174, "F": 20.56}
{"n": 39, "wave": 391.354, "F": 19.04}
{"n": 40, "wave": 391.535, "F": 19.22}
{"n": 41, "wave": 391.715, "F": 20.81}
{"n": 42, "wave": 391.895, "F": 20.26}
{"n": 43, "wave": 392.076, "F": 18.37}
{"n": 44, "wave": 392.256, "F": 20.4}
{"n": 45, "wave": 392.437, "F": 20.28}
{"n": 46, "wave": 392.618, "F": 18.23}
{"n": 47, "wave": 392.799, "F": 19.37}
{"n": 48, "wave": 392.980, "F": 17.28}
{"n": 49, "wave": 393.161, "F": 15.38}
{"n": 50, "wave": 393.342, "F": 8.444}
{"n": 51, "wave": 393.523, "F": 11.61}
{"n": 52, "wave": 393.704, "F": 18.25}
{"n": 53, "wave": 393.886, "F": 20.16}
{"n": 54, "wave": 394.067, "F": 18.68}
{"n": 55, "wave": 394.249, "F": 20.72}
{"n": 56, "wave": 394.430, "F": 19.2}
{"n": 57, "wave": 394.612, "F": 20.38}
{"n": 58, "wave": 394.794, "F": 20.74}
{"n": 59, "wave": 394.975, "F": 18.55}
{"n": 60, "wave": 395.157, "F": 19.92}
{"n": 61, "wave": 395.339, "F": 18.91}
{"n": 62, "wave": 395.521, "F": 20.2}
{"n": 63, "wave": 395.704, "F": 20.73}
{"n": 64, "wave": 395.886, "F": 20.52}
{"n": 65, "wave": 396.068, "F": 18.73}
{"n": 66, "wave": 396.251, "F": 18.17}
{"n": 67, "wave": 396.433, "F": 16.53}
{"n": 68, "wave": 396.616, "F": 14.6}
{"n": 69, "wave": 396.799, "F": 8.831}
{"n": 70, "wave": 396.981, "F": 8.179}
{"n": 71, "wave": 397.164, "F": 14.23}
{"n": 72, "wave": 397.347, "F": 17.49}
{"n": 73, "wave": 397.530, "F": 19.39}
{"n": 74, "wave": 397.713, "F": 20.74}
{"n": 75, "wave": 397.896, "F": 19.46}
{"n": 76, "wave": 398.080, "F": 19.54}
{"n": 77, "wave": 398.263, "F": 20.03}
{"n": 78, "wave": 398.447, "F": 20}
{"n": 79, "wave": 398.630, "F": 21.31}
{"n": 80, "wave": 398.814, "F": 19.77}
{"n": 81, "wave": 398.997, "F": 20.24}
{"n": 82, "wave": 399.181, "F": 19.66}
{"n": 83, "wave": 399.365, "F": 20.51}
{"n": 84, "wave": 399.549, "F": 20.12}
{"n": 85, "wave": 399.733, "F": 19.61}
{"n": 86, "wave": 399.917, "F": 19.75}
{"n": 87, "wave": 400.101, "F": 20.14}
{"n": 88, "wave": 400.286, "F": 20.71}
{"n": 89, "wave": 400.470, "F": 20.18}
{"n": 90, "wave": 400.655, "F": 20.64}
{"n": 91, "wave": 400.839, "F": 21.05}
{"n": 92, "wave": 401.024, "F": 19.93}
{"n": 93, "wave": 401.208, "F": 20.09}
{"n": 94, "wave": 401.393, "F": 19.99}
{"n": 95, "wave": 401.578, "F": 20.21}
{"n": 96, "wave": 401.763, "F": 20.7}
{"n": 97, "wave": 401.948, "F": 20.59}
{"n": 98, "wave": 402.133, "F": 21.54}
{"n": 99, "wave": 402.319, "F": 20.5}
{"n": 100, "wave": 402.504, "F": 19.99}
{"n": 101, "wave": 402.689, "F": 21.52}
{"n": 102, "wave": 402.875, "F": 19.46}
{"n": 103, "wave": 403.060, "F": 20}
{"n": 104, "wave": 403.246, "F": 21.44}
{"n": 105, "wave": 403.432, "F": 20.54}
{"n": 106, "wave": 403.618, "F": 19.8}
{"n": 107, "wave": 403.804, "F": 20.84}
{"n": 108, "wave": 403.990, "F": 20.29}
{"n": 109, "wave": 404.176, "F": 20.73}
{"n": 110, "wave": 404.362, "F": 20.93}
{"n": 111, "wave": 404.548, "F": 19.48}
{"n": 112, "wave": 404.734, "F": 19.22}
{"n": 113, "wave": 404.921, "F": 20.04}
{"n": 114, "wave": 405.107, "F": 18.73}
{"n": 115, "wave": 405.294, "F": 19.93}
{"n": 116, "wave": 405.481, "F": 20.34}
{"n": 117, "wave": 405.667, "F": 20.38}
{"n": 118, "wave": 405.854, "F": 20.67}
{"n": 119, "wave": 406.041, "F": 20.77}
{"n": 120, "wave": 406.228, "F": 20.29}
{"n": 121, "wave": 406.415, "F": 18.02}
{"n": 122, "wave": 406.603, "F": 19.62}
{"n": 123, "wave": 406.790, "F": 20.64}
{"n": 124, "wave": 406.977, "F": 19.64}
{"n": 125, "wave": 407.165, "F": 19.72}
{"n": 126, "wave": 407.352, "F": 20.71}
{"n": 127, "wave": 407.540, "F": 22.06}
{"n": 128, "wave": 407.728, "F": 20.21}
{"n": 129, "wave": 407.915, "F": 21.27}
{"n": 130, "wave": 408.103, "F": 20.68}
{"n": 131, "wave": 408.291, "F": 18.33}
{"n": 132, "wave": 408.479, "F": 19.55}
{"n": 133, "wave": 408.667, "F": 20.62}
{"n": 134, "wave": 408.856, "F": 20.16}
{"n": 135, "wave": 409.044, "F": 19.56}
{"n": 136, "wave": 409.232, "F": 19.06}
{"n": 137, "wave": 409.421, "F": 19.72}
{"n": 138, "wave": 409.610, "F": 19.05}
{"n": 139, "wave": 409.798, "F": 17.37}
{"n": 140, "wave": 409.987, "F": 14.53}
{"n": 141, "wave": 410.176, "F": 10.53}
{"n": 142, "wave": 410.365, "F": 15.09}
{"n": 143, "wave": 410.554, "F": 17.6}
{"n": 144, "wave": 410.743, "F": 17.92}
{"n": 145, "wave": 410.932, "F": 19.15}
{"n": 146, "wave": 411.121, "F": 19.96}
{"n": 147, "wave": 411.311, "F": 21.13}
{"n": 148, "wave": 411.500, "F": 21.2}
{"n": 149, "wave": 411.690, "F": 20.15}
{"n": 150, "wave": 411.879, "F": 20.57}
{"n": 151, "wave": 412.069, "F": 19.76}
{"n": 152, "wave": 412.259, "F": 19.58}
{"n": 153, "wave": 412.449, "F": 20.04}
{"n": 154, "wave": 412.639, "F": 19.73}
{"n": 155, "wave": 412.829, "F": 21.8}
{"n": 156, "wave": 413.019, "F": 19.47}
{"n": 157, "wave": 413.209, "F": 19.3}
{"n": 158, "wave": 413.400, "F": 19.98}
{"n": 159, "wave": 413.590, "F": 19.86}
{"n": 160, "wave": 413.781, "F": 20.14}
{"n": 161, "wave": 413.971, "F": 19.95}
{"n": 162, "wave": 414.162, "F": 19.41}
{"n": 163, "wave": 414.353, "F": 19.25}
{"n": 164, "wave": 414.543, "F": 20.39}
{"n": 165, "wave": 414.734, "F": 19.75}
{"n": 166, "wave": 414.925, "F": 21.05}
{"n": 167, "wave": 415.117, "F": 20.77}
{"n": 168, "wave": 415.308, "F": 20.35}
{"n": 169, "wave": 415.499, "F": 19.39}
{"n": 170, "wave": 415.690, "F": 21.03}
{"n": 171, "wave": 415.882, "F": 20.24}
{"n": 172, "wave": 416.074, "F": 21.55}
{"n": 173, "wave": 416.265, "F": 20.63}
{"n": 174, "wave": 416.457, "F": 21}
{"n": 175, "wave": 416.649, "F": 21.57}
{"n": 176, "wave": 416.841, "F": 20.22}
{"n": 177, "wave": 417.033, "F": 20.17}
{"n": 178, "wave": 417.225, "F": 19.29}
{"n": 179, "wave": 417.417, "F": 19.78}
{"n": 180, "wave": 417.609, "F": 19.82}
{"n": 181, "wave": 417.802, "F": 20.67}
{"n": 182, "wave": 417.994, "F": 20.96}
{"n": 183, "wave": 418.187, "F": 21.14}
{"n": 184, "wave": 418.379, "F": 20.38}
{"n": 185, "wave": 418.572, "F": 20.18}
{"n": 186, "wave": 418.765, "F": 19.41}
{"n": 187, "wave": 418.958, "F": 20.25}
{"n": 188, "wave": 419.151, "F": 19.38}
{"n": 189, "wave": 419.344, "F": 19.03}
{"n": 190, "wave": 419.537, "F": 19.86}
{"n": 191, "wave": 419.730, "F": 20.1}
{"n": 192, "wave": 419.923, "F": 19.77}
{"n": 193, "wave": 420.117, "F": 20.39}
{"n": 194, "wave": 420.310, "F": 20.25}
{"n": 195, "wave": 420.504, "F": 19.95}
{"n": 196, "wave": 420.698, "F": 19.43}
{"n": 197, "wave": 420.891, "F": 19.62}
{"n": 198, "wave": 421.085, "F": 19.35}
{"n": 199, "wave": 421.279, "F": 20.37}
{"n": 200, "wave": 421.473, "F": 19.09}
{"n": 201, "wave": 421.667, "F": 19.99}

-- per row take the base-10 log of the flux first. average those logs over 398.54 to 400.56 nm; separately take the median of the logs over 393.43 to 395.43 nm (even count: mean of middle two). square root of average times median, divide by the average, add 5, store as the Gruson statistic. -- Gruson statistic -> 5.992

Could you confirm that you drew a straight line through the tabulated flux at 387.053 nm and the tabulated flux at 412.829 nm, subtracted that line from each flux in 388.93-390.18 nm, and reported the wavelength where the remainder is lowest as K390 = 389.018 nm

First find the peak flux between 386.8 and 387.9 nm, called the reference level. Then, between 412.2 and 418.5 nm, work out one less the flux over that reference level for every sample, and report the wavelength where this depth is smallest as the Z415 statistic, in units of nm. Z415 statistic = 412.829 nm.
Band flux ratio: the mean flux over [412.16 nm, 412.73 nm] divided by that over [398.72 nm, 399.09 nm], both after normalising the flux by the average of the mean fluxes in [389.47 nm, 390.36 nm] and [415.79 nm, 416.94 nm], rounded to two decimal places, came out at 0.99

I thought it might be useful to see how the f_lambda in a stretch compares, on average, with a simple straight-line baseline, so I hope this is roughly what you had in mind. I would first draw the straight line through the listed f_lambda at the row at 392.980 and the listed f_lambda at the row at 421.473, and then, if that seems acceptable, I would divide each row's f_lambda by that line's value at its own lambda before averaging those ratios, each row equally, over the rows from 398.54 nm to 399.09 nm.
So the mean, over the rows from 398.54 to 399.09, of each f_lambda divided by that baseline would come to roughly 1.16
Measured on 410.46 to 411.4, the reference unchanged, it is 1.04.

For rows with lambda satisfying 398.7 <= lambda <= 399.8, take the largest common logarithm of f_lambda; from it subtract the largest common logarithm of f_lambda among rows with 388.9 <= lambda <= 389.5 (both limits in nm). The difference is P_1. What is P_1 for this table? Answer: 0.04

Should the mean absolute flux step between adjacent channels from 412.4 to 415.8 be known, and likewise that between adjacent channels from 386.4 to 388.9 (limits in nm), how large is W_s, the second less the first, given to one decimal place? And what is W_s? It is 1.0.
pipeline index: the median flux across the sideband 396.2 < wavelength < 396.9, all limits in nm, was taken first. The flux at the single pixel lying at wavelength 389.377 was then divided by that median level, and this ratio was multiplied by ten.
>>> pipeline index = 12.1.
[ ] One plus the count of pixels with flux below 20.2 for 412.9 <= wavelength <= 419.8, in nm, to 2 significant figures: 21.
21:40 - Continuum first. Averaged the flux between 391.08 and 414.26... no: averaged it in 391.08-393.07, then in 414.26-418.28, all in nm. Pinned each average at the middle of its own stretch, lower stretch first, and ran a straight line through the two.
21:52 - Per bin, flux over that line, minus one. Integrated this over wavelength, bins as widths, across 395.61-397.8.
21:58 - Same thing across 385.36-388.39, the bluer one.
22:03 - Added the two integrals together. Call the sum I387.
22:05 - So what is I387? -0.27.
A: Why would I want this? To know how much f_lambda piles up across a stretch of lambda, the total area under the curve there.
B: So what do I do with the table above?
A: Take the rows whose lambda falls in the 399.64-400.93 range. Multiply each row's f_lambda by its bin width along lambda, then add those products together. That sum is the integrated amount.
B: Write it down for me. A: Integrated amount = 26.2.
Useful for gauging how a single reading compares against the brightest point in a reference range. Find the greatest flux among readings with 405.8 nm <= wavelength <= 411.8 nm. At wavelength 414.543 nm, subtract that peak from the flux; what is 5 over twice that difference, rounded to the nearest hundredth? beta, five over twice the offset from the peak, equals -1.50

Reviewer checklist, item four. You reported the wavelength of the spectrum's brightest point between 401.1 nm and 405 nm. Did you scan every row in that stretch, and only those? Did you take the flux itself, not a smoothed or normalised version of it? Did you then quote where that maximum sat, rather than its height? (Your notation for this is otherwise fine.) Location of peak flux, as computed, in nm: 402.133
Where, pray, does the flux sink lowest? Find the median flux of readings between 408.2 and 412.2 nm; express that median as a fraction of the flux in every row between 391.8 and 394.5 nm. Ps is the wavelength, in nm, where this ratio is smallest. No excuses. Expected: 394.249 nm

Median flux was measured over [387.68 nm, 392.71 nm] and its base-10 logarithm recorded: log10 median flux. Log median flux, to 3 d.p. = 1.281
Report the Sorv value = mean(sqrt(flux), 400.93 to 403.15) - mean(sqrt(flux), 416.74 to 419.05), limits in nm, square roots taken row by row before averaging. 0.02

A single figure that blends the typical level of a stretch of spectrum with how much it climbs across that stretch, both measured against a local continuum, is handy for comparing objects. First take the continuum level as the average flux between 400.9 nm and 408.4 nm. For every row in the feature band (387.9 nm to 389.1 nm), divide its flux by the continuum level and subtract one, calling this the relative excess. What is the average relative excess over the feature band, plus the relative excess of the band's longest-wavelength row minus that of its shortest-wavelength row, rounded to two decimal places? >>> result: -0.50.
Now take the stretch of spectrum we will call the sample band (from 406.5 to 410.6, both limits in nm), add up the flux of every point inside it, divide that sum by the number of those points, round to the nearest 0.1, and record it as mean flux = 18.9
